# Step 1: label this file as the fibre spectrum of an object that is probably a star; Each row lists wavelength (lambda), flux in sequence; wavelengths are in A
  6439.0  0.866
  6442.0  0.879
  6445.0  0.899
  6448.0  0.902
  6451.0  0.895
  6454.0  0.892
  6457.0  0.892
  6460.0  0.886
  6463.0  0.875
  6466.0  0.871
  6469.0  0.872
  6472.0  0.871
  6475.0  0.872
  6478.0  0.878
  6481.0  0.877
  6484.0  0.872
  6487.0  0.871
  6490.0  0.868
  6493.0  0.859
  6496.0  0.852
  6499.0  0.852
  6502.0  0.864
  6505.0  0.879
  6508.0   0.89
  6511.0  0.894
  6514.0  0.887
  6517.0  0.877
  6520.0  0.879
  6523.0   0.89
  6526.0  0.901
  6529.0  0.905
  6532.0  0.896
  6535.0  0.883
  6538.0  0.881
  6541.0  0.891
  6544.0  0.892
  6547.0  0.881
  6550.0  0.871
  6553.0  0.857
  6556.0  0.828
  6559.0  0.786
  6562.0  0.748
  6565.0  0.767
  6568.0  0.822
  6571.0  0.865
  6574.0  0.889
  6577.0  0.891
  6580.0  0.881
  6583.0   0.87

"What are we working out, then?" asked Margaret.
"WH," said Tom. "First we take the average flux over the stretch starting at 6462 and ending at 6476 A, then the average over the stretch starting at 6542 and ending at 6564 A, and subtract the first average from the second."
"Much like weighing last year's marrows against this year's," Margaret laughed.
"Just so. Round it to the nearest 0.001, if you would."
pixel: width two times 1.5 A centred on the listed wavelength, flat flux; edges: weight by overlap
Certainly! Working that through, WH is -0.035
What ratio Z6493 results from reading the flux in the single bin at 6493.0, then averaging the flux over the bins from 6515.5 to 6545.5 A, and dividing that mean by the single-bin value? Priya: 1.04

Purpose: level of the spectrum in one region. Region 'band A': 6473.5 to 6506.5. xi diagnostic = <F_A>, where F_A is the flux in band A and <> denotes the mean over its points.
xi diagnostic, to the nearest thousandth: 0.868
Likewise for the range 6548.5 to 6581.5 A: 0.837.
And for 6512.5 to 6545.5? 0.889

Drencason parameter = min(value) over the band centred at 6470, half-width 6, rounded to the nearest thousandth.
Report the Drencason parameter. 0.871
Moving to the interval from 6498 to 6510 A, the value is 0.852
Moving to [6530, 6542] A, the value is 0.881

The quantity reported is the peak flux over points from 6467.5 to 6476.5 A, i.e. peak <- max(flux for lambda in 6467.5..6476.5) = 0.872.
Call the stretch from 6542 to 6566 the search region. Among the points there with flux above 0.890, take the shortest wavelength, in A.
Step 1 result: 6544.0 A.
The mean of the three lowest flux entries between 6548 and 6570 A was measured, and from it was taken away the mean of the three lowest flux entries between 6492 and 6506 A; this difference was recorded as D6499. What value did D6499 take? -0.09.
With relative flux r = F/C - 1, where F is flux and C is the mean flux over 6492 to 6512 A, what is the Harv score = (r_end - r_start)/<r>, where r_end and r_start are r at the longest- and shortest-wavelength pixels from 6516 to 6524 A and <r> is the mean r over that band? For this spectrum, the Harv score 1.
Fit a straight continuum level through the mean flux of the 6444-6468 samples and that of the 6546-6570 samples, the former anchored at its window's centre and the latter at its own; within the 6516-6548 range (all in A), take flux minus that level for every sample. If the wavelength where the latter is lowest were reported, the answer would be 6517.0 A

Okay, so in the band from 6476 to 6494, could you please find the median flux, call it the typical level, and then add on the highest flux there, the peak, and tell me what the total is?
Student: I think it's 1.75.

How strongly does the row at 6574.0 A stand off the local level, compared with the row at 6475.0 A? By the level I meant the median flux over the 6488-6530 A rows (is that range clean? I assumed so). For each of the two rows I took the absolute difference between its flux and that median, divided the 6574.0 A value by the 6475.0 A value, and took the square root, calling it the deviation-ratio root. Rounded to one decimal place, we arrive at 1.2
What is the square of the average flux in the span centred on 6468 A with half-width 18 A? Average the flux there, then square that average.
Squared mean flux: 0.773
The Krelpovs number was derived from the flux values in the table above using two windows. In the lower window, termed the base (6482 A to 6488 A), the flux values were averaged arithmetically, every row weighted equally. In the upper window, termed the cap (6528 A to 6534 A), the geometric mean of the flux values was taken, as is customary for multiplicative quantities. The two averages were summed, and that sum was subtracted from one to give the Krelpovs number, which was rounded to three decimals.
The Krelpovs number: -0.772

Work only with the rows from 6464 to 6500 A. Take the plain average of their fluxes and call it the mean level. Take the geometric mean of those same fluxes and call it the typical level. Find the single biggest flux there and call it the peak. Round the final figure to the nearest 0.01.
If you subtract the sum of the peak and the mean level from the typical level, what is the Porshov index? -0.88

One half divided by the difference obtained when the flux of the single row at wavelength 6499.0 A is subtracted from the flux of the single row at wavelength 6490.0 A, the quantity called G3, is 31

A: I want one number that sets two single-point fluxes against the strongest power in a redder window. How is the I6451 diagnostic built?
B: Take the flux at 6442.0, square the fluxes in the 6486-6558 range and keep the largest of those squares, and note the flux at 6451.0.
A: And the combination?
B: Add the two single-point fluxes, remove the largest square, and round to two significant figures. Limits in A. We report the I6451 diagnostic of 0.95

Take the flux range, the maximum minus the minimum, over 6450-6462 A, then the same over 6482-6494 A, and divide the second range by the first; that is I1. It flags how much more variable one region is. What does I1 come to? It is 1.4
